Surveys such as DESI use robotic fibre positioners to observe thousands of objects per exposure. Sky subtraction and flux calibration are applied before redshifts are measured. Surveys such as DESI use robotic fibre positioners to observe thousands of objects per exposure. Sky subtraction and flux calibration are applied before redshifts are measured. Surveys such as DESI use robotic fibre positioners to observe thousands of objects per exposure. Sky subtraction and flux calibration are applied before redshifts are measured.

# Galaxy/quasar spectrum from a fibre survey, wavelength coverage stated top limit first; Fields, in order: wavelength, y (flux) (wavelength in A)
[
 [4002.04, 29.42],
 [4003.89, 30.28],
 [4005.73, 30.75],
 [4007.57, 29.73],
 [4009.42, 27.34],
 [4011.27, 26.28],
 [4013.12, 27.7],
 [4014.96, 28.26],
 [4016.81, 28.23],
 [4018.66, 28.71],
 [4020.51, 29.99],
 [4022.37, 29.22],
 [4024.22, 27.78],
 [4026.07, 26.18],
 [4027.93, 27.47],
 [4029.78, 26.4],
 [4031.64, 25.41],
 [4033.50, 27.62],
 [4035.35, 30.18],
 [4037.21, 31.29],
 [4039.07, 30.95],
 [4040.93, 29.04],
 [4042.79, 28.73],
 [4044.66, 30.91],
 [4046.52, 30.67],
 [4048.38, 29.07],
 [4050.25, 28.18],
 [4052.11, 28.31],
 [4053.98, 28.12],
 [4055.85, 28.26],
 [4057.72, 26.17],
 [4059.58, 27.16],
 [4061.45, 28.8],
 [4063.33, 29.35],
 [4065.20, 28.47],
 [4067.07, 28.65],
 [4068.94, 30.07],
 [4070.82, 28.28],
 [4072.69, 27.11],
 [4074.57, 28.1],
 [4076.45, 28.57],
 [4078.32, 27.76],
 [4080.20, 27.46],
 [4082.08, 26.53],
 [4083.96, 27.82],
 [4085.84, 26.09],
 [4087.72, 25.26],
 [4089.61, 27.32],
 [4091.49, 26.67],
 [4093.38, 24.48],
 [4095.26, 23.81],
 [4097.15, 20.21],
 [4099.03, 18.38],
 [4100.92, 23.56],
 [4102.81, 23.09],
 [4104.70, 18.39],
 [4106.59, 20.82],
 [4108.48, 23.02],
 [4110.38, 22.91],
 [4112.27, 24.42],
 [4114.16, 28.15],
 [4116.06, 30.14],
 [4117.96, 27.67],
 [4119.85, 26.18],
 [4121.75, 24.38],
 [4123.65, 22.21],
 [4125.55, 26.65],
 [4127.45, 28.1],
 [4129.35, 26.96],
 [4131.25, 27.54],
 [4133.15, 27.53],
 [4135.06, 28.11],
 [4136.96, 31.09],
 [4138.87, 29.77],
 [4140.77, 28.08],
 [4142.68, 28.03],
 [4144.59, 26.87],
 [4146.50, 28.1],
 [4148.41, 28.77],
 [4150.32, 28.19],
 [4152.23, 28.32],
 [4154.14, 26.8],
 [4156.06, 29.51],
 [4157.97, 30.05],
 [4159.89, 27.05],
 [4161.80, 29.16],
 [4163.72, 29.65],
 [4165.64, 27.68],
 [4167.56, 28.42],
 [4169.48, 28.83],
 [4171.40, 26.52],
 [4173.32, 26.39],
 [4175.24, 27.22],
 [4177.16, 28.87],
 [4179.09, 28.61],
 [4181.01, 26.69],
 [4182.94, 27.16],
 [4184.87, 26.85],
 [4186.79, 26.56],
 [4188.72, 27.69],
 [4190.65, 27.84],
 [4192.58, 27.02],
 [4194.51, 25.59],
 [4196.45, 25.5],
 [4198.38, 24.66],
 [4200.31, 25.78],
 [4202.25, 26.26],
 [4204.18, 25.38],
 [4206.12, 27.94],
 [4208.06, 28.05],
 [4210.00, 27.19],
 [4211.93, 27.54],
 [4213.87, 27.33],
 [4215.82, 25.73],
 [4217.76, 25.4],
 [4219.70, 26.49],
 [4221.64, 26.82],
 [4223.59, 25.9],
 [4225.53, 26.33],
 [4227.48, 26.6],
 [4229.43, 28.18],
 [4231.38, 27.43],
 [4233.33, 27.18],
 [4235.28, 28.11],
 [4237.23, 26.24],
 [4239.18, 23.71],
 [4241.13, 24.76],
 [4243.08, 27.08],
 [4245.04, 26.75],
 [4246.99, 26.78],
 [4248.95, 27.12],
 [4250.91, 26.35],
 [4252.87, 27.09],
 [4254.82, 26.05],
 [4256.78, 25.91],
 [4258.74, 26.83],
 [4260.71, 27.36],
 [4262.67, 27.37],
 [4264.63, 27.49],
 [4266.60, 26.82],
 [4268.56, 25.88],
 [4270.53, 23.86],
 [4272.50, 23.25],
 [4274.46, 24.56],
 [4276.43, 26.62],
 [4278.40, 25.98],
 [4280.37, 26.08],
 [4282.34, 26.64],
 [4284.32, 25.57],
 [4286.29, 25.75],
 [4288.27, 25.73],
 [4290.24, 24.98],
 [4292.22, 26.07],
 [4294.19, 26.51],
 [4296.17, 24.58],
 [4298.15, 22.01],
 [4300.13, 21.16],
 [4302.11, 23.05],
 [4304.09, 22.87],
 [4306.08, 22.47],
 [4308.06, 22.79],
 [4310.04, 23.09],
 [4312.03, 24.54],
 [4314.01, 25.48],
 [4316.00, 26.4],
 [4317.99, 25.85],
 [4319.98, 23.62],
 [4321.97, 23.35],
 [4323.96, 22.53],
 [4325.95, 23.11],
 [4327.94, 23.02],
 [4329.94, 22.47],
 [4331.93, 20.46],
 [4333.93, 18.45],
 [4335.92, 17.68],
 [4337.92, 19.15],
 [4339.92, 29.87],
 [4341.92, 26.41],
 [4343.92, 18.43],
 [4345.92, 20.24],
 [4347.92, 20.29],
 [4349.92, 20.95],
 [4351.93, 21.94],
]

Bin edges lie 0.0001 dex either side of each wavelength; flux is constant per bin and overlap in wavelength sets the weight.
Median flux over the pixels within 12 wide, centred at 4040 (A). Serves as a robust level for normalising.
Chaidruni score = 30.5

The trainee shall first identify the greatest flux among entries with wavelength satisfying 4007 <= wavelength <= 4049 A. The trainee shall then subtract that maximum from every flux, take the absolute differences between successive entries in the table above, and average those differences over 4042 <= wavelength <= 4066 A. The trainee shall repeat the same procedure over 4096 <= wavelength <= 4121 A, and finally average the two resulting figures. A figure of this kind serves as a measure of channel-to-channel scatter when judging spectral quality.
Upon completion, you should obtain 1.7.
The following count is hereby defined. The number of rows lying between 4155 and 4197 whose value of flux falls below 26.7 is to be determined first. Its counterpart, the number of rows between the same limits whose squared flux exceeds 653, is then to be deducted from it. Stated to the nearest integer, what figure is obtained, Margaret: -15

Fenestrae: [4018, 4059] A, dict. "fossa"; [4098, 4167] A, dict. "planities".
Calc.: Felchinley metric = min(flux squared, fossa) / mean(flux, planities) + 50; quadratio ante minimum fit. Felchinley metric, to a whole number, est 74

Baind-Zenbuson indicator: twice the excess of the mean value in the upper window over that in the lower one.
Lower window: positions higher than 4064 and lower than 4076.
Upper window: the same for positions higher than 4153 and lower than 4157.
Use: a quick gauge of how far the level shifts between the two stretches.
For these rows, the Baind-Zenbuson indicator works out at -1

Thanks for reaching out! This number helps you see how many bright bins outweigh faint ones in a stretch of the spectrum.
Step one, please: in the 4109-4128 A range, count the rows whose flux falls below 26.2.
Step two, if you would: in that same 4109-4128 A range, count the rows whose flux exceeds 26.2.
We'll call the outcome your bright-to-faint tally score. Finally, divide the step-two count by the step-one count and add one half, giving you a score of 1.5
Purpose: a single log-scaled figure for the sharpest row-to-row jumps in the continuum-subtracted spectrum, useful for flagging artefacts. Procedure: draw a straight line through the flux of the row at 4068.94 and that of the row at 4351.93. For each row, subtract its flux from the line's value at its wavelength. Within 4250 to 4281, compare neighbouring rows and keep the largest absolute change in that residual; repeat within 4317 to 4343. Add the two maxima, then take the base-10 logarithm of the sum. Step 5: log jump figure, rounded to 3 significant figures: 1.11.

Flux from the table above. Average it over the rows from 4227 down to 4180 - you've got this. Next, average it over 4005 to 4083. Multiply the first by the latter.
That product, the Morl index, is 755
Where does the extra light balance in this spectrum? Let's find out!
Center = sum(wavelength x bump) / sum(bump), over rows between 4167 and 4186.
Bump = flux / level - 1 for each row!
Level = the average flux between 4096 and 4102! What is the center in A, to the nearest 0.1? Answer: 4176.0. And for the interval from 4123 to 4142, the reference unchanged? 4133.5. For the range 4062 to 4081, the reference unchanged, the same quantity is 4071.4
